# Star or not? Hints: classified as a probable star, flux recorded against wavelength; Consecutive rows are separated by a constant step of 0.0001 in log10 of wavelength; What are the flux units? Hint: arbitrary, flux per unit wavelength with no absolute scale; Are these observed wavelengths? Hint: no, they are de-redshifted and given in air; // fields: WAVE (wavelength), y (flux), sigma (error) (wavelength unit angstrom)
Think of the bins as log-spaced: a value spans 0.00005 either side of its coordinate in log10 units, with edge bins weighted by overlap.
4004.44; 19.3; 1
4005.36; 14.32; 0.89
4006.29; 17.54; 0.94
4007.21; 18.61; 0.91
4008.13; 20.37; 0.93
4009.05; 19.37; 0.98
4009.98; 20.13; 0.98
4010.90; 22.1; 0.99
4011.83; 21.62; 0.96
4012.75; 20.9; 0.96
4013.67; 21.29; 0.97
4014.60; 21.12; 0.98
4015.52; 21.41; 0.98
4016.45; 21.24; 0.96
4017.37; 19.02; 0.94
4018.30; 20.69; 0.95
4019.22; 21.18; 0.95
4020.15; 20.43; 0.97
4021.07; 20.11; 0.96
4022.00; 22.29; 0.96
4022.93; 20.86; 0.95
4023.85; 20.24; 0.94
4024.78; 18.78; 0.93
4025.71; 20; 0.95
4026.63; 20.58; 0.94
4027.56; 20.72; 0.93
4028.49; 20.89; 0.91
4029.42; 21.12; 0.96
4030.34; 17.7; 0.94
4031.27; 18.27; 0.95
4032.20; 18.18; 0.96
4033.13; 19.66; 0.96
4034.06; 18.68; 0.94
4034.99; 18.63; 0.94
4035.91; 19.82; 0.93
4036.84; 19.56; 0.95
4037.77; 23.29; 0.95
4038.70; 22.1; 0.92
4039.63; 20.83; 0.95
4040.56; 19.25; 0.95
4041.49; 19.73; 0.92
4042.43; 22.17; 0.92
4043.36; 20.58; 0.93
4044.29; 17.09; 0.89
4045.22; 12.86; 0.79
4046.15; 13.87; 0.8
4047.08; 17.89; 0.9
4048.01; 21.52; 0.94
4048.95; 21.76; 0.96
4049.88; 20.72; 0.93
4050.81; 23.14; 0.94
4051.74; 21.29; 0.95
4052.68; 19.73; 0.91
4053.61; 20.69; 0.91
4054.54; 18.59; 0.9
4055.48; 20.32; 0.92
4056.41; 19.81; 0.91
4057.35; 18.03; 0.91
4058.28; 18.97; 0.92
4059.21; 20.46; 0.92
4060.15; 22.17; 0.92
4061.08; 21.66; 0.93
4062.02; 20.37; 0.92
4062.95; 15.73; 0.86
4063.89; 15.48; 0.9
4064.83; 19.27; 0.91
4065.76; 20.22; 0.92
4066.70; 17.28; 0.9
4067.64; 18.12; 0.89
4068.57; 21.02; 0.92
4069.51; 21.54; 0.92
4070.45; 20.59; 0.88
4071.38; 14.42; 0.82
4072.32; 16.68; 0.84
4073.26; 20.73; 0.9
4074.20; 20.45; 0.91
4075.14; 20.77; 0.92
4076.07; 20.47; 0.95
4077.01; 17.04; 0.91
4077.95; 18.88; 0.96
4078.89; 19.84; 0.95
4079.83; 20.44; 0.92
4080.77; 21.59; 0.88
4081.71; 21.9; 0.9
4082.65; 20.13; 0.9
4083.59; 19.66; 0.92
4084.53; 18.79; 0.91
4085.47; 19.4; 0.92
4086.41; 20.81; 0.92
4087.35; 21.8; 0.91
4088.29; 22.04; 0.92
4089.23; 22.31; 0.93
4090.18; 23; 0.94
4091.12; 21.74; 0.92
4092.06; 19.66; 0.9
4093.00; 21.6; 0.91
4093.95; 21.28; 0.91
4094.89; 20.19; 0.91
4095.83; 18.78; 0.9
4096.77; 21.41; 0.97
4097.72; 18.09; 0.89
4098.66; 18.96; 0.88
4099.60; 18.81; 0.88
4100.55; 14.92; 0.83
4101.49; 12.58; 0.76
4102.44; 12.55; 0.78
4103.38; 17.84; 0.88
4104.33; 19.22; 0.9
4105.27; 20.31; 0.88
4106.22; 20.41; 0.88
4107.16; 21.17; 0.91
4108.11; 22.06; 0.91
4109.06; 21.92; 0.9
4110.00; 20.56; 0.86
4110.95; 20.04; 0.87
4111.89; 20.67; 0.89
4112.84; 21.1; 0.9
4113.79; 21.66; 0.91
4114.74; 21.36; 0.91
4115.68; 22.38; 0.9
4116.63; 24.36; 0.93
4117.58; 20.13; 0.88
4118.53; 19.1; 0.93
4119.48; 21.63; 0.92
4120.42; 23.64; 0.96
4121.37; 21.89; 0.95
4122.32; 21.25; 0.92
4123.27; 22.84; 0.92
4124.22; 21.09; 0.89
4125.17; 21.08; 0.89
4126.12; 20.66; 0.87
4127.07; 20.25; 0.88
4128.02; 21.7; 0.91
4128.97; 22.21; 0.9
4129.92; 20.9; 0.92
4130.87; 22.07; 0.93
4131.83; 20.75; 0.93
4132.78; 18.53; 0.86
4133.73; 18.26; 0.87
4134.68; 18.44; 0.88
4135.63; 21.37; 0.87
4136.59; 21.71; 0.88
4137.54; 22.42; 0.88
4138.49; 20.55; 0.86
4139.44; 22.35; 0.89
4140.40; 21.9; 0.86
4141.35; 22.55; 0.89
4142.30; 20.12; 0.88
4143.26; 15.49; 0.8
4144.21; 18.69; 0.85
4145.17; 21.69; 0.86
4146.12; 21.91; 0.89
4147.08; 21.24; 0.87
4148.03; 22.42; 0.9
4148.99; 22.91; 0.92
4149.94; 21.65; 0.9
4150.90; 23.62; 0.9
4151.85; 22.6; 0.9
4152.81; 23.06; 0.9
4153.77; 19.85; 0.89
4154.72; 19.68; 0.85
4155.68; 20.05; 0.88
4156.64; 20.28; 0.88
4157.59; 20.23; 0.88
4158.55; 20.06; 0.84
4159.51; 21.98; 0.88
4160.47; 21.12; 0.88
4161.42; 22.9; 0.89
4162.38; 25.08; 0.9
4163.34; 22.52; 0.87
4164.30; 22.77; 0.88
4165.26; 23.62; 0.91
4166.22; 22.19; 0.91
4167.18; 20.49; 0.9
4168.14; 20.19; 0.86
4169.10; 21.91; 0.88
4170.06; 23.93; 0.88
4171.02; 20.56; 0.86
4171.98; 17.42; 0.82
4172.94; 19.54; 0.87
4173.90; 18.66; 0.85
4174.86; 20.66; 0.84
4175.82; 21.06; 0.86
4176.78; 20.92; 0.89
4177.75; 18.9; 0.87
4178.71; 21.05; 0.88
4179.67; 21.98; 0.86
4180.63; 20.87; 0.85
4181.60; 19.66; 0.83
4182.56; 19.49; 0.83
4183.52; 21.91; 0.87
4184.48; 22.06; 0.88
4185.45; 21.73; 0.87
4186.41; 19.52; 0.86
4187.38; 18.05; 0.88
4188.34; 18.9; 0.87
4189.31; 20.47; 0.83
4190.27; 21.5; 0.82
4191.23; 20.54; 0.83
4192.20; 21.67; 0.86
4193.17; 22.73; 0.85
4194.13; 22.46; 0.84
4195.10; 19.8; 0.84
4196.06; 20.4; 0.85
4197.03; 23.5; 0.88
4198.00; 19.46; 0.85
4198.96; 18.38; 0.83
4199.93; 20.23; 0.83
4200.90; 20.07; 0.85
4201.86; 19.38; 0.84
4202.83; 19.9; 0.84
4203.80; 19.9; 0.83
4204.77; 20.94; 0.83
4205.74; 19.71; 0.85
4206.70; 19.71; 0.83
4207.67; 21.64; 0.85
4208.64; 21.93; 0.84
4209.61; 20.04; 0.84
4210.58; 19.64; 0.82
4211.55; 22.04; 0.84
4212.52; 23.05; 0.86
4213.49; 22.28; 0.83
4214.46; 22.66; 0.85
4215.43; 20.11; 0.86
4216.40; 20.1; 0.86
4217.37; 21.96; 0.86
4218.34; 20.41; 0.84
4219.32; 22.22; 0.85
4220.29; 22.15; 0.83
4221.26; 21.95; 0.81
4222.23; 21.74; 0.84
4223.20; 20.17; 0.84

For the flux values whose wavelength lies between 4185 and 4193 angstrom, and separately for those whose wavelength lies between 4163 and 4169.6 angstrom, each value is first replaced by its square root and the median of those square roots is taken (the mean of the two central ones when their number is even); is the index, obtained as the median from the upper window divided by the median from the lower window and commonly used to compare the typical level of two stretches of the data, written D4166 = 0.96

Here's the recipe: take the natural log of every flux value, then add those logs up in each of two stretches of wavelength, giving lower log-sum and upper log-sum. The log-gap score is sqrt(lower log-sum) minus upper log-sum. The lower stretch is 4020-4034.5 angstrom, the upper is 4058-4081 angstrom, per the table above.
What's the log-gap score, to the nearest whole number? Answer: -67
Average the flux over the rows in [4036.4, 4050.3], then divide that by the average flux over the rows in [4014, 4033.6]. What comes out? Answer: 0.97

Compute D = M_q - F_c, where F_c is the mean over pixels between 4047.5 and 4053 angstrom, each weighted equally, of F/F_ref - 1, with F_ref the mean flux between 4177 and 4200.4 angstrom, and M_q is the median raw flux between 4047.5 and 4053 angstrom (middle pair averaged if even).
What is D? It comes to 21.4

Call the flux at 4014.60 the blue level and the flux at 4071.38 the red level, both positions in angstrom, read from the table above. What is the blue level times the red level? 305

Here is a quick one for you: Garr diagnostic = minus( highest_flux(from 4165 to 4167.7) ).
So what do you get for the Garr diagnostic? -23.6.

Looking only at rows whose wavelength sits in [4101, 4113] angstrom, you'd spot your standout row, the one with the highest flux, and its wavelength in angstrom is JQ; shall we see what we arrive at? 4108.11 angstrom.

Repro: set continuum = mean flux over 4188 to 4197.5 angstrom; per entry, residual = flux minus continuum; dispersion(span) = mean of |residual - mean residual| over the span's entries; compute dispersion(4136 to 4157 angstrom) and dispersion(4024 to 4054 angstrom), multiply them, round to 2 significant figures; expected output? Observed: 2.2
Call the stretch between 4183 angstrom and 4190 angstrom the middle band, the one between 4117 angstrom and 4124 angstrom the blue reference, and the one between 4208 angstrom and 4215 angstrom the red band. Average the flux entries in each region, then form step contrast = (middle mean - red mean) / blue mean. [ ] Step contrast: -0.06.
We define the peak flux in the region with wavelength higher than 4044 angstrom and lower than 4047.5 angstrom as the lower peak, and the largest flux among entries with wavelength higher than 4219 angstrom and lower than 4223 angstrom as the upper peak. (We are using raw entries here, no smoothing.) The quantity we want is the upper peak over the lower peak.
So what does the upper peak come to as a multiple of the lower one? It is 1.24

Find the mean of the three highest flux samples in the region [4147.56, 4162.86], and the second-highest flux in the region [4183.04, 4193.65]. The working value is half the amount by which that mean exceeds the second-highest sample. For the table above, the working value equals 0.9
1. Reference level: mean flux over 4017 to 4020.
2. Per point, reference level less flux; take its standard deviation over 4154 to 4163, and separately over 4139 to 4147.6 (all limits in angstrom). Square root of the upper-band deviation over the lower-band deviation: 0.88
